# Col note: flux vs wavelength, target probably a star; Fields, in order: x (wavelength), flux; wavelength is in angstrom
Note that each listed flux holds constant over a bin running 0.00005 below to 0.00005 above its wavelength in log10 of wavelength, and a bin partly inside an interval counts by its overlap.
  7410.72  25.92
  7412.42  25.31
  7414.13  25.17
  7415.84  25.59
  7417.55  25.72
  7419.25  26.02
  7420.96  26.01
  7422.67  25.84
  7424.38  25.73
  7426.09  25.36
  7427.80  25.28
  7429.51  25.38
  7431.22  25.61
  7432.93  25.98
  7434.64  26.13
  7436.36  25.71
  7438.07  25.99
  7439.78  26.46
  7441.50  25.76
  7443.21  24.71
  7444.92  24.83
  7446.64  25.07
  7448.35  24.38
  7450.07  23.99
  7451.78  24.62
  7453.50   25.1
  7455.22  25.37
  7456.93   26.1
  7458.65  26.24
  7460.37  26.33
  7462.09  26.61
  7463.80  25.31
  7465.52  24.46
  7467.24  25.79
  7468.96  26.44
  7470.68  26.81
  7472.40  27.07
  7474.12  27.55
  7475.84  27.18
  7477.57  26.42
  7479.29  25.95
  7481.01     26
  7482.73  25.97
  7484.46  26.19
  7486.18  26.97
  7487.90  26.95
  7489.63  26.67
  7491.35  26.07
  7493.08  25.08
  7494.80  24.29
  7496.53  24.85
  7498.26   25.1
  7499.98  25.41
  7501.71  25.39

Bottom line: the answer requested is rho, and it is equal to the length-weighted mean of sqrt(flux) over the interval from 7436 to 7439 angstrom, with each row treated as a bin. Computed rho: 5.10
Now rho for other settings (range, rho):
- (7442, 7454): 4.97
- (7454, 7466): 5.08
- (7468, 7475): 5.19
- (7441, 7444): 5.02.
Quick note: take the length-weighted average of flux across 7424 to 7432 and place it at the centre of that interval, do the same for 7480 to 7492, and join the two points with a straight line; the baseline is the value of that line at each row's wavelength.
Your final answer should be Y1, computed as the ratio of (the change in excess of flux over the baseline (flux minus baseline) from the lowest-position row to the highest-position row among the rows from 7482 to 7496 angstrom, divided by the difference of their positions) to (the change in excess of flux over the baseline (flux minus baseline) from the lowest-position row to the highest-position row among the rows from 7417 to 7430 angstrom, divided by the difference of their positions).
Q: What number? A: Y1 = 3.5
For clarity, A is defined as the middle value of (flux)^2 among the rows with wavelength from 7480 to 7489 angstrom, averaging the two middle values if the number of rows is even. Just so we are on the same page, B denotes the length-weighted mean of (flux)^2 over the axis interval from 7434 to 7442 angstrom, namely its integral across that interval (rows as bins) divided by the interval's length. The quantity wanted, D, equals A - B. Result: 10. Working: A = 686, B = 676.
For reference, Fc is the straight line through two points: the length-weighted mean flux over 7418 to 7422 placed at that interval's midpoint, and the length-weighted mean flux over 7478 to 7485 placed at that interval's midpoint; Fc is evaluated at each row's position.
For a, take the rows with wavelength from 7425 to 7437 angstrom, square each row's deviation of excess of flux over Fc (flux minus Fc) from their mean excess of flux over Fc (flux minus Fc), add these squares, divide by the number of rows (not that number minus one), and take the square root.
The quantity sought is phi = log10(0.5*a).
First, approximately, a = 0.30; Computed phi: -0.8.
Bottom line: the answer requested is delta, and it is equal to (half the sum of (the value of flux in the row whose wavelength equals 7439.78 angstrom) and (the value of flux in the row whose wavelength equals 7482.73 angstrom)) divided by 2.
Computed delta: 13.1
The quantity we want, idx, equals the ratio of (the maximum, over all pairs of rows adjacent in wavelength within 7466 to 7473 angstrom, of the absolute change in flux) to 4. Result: 0.16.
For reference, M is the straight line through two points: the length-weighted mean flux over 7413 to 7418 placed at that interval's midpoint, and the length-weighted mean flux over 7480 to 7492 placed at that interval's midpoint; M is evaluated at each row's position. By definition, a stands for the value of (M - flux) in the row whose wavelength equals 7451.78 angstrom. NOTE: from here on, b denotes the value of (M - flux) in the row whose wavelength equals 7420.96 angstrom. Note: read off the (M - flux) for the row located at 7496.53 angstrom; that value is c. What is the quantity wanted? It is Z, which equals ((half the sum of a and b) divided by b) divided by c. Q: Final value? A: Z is -0.5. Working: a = 1.3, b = -0.5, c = 1.7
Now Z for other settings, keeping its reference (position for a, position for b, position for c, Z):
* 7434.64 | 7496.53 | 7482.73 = 0.9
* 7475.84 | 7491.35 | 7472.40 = 0.7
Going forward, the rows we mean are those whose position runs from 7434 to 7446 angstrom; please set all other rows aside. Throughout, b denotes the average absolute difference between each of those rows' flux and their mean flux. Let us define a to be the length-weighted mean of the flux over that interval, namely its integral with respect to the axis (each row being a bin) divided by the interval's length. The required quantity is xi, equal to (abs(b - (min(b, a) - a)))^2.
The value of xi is 656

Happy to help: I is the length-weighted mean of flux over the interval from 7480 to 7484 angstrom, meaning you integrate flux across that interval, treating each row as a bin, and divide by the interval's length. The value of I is 26.0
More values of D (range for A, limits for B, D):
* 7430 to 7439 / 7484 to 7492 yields -33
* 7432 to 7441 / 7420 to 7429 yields 18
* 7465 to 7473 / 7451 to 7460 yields 47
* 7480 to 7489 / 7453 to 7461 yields 18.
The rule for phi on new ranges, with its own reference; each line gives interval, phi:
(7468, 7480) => -0.6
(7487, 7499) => -0.3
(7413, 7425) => -0.9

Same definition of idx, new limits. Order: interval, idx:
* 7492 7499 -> 0.20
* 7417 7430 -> 0.09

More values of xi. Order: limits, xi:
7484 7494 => 693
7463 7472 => 667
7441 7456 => 617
